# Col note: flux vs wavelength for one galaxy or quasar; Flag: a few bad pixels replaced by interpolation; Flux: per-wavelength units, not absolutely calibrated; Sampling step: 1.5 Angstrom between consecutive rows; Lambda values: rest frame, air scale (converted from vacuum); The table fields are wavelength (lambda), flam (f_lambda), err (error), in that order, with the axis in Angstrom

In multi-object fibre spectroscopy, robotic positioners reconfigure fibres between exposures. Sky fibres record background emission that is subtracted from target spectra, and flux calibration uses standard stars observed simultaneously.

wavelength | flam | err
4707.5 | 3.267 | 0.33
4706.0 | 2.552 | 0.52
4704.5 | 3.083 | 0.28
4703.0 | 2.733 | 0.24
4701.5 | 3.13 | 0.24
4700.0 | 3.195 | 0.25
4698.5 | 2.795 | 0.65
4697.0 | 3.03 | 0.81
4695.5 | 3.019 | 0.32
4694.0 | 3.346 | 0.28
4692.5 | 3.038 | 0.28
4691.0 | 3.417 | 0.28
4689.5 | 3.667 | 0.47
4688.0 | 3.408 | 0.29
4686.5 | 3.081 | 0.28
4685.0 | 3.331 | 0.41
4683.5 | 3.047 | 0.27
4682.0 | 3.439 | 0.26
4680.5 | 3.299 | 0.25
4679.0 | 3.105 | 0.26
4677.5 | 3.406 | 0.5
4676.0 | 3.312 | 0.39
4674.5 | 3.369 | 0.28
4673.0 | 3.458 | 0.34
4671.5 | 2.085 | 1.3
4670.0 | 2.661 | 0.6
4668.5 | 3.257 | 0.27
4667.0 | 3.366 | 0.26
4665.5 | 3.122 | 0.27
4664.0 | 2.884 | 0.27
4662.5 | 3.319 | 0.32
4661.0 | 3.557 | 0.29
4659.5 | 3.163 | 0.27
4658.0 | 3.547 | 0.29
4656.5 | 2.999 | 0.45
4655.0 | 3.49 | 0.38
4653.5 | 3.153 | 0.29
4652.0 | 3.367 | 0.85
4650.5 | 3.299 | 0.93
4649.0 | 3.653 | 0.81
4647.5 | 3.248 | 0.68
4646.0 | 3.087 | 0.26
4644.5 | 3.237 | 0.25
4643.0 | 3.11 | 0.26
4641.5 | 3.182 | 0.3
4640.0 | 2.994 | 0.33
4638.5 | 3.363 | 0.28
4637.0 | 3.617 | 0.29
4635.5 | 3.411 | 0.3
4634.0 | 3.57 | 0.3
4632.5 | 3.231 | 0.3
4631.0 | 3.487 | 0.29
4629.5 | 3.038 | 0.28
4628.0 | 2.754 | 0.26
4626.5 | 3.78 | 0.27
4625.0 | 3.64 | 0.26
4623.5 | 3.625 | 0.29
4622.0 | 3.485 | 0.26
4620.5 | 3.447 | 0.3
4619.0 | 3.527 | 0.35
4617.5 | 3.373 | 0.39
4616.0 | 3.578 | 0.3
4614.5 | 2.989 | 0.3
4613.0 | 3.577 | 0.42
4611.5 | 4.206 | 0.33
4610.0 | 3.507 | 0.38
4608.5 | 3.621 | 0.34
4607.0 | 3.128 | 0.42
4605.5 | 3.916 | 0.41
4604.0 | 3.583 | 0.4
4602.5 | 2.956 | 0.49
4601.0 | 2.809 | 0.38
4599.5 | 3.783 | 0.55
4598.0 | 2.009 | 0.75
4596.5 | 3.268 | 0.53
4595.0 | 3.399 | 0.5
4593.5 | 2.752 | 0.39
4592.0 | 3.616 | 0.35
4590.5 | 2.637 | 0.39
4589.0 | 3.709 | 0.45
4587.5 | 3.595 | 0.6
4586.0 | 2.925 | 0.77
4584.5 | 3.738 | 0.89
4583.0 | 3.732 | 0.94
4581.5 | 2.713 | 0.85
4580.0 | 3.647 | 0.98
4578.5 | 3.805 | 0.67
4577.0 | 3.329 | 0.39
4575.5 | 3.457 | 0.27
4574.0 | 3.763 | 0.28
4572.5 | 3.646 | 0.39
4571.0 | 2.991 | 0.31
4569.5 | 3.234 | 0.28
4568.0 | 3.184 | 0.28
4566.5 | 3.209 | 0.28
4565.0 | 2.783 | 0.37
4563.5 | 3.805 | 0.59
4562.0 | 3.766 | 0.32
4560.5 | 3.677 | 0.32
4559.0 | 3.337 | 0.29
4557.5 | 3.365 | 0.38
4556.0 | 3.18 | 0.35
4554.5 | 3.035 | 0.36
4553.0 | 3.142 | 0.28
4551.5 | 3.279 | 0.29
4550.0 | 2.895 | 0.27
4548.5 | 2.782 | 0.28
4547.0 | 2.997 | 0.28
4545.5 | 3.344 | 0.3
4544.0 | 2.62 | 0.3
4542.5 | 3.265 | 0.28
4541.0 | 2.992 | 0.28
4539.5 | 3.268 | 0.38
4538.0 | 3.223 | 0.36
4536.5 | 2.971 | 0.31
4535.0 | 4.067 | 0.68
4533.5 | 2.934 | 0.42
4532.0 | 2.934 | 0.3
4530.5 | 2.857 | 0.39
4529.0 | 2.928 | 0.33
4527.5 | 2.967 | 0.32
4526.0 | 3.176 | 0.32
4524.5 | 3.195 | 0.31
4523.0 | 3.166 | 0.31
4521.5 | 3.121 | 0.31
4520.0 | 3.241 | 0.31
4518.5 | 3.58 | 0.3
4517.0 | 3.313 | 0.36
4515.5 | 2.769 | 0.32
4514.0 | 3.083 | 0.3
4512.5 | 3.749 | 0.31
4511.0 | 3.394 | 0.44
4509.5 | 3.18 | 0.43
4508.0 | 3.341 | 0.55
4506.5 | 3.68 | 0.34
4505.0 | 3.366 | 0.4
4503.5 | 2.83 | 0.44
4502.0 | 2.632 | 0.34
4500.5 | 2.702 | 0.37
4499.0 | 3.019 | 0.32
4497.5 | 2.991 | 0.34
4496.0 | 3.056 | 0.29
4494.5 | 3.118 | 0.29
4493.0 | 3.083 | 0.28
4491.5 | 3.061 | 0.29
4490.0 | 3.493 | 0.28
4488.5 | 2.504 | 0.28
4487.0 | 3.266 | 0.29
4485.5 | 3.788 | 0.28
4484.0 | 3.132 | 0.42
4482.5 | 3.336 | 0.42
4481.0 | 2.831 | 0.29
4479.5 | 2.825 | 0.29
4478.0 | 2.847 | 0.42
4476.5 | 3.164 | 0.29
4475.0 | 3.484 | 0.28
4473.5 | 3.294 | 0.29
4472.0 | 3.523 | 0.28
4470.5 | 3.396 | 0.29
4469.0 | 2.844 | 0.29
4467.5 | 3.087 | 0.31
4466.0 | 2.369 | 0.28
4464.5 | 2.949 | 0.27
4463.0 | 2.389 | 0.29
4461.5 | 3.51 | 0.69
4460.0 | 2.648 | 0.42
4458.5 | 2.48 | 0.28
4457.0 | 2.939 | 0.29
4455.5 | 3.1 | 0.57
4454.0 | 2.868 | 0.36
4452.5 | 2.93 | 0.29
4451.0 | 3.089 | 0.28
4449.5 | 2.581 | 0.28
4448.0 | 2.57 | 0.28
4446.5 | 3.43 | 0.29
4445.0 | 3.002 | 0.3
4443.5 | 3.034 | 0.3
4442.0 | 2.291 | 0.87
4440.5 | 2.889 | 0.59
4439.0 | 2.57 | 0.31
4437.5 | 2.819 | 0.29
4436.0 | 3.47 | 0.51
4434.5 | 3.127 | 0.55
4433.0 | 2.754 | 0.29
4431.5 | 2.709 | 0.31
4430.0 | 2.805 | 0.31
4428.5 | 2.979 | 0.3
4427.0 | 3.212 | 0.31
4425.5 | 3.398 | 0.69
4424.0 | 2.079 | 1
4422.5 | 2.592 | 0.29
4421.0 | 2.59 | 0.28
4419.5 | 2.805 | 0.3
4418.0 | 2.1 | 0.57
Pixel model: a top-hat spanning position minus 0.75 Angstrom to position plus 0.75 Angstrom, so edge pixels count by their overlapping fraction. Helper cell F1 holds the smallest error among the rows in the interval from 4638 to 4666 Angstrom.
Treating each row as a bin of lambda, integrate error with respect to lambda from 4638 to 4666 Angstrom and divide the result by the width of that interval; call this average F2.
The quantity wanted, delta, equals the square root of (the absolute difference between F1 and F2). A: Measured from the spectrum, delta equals 0.402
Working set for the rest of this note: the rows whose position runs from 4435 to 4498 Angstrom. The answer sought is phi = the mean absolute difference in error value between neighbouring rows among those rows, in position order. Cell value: 0.09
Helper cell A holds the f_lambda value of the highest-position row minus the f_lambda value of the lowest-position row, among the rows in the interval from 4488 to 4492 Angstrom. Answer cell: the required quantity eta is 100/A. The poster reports 180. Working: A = 0.6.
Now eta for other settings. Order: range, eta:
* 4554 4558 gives 303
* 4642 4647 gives -4348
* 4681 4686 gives -926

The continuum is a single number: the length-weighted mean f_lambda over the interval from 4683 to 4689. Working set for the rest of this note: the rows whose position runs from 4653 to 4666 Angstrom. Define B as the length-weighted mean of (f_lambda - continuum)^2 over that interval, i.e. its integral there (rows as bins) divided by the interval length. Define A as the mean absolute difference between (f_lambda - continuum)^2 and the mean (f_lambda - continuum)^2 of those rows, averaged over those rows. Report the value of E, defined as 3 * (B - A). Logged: 0.046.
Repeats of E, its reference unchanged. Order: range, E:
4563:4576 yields 0.029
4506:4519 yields 0.006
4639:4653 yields -0.014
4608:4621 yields 0.030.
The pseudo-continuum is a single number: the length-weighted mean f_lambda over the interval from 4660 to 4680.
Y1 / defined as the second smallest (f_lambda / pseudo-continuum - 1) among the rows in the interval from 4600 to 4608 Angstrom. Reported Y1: -0.06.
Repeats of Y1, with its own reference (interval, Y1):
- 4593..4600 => -0.13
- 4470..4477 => 0.05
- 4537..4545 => -0.05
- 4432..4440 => -0.13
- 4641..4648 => -0.01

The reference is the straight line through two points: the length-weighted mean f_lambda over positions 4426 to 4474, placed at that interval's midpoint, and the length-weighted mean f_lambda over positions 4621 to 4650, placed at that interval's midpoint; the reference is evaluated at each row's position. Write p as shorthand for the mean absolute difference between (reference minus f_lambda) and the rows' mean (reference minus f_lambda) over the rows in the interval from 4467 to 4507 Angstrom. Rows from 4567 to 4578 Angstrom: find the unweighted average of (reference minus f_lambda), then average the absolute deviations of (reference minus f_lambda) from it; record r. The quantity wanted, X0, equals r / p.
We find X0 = 0.8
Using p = 0.26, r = 0.21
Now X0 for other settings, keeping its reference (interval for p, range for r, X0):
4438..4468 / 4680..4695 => 0.5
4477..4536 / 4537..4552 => 0.9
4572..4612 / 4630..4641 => 0.4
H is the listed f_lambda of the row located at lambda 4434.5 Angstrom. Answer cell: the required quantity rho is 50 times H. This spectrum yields 156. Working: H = 3.127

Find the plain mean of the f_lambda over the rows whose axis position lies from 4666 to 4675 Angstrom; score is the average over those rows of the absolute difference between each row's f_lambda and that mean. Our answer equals 0.44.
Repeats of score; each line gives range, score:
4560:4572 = 0.31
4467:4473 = 0.25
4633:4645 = 0.18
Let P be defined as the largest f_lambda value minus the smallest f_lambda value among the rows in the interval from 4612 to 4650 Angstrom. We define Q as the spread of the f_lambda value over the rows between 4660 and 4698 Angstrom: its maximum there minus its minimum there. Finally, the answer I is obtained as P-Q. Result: -0.6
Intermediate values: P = 1.03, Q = 1.6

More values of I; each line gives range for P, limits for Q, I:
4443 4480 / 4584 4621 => -1.0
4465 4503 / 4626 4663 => 0.4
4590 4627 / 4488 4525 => 1.0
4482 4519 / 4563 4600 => -0.5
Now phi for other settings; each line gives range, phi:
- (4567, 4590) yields 0.12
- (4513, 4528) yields 0.02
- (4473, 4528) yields 0.04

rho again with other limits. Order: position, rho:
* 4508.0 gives 167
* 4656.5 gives 150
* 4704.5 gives 154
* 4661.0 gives 178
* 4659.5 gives 158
